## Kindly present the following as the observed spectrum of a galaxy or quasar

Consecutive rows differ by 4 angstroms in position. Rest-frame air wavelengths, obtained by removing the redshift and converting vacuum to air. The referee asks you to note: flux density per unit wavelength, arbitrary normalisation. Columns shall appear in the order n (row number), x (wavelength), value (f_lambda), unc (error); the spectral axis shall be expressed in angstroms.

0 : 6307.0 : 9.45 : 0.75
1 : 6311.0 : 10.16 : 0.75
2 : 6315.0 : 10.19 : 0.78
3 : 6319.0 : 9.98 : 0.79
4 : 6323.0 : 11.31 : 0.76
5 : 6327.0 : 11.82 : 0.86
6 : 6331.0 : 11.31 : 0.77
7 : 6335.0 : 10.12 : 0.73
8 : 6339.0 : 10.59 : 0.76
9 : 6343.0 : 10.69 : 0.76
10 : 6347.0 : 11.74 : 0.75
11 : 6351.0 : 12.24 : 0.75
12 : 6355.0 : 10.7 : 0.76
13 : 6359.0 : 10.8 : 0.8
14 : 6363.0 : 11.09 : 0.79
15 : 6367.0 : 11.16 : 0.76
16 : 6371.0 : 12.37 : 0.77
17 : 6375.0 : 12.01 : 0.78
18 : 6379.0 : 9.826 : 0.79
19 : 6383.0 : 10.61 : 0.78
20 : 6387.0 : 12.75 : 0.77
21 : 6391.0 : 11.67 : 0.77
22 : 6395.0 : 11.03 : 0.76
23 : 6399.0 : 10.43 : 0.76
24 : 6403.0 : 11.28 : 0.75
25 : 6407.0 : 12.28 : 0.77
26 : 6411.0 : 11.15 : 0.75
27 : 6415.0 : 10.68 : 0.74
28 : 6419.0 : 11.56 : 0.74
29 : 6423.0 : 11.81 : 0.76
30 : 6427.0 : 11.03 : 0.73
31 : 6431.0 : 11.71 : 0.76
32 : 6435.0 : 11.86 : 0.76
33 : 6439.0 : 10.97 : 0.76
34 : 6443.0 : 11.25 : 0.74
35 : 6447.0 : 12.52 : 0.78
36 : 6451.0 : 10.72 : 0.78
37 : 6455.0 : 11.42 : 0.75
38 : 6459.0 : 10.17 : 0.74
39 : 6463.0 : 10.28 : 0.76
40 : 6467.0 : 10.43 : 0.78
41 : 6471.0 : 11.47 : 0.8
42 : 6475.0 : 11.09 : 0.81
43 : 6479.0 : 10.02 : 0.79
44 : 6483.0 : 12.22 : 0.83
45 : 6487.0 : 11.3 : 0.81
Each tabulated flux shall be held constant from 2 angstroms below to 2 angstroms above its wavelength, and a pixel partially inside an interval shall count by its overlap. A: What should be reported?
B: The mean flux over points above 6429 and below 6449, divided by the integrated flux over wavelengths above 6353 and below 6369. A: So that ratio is 0.067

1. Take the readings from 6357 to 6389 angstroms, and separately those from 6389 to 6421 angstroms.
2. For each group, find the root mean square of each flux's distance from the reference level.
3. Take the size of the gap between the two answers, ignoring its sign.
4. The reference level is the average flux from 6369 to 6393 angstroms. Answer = 0.33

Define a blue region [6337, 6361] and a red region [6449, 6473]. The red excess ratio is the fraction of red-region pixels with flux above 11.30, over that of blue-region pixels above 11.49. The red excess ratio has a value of 1.00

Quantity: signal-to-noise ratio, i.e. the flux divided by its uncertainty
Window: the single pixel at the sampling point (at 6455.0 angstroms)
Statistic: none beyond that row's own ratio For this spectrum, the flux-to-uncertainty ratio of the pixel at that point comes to 15.2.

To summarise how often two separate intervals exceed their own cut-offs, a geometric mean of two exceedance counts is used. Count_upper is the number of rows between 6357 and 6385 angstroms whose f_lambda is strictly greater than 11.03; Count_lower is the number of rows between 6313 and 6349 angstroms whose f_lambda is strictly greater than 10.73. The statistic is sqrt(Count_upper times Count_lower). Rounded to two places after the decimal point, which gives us 4.00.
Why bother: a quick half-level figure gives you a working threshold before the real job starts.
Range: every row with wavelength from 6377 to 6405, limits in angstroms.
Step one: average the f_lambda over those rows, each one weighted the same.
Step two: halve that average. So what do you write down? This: 5.54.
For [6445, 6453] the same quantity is 5.81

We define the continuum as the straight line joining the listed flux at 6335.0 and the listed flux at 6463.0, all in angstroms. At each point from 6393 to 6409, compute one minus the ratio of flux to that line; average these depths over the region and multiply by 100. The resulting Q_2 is -10.3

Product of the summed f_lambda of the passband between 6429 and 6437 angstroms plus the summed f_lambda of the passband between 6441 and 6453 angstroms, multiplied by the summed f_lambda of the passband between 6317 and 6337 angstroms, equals 3167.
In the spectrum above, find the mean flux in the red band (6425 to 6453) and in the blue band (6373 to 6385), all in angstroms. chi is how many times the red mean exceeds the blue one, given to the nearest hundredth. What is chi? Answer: 1.06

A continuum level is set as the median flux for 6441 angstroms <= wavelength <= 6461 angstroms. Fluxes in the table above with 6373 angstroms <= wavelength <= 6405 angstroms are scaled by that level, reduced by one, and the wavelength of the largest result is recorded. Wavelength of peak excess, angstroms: 6387.0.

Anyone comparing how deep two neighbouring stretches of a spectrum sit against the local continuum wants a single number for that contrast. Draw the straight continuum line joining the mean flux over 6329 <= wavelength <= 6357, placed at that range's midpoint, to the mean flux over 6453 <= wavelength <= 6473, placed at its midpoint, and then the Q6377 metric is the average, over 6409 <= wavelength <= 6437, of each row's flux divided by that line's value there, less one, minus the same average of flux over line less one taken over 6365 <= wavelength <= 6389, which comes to 0.006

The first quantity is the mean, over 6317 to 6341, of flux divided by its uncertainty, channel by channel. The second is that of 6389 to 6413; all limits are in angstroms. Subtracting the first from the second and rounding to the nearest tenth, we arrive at 0.9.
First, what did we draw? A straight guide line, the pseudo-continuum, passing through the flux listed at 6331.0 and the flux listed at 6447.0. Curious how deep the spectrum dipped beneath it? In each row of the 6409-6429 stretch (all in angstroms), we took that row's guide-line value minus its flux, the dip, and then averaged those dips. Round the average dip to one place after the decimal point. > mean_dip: 1.0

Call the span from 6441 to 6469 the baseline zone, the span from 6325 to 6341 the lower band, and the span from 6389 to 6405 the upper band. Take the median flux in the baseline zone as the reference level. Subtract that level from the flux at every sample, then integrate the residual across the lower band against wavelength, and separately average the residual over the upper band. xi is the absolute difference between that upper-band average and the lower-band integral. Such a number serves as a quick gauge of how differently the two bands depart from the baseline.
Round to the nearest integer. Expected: 3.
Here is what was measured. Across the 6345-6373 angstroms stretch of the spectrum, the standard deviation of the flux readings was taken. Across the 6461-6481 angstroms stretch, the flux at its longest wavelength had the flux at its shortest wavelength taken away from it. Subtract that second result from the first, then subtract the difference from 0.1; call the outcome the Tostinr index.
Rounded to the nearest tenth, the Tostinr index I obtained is -0.8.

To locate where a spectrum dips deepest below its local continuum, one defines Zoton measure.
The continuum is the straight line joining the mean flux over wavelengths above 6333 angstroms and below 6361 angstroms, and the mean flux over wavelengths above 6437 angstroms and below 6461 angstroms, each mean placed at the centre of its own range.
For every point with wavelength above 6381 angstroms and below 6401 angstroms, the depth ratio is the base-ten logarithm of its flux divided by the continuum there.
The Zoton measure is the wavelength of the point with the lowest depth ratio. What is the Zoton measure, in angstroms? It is 6399.0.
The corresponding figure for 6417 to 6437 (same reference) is 6427.0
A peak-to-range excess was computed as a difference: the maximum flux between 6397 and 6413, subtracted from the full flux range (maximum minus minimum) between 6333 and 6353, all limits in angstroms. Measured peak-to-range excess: -10.2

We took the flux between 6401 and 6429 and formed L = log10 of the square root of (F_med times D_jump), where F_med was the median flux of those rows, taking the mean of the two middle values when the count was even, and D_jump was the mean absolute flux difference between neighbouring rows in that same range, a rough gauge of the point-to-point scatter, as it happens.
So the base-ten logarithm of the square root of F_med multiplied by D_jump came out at 0.46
